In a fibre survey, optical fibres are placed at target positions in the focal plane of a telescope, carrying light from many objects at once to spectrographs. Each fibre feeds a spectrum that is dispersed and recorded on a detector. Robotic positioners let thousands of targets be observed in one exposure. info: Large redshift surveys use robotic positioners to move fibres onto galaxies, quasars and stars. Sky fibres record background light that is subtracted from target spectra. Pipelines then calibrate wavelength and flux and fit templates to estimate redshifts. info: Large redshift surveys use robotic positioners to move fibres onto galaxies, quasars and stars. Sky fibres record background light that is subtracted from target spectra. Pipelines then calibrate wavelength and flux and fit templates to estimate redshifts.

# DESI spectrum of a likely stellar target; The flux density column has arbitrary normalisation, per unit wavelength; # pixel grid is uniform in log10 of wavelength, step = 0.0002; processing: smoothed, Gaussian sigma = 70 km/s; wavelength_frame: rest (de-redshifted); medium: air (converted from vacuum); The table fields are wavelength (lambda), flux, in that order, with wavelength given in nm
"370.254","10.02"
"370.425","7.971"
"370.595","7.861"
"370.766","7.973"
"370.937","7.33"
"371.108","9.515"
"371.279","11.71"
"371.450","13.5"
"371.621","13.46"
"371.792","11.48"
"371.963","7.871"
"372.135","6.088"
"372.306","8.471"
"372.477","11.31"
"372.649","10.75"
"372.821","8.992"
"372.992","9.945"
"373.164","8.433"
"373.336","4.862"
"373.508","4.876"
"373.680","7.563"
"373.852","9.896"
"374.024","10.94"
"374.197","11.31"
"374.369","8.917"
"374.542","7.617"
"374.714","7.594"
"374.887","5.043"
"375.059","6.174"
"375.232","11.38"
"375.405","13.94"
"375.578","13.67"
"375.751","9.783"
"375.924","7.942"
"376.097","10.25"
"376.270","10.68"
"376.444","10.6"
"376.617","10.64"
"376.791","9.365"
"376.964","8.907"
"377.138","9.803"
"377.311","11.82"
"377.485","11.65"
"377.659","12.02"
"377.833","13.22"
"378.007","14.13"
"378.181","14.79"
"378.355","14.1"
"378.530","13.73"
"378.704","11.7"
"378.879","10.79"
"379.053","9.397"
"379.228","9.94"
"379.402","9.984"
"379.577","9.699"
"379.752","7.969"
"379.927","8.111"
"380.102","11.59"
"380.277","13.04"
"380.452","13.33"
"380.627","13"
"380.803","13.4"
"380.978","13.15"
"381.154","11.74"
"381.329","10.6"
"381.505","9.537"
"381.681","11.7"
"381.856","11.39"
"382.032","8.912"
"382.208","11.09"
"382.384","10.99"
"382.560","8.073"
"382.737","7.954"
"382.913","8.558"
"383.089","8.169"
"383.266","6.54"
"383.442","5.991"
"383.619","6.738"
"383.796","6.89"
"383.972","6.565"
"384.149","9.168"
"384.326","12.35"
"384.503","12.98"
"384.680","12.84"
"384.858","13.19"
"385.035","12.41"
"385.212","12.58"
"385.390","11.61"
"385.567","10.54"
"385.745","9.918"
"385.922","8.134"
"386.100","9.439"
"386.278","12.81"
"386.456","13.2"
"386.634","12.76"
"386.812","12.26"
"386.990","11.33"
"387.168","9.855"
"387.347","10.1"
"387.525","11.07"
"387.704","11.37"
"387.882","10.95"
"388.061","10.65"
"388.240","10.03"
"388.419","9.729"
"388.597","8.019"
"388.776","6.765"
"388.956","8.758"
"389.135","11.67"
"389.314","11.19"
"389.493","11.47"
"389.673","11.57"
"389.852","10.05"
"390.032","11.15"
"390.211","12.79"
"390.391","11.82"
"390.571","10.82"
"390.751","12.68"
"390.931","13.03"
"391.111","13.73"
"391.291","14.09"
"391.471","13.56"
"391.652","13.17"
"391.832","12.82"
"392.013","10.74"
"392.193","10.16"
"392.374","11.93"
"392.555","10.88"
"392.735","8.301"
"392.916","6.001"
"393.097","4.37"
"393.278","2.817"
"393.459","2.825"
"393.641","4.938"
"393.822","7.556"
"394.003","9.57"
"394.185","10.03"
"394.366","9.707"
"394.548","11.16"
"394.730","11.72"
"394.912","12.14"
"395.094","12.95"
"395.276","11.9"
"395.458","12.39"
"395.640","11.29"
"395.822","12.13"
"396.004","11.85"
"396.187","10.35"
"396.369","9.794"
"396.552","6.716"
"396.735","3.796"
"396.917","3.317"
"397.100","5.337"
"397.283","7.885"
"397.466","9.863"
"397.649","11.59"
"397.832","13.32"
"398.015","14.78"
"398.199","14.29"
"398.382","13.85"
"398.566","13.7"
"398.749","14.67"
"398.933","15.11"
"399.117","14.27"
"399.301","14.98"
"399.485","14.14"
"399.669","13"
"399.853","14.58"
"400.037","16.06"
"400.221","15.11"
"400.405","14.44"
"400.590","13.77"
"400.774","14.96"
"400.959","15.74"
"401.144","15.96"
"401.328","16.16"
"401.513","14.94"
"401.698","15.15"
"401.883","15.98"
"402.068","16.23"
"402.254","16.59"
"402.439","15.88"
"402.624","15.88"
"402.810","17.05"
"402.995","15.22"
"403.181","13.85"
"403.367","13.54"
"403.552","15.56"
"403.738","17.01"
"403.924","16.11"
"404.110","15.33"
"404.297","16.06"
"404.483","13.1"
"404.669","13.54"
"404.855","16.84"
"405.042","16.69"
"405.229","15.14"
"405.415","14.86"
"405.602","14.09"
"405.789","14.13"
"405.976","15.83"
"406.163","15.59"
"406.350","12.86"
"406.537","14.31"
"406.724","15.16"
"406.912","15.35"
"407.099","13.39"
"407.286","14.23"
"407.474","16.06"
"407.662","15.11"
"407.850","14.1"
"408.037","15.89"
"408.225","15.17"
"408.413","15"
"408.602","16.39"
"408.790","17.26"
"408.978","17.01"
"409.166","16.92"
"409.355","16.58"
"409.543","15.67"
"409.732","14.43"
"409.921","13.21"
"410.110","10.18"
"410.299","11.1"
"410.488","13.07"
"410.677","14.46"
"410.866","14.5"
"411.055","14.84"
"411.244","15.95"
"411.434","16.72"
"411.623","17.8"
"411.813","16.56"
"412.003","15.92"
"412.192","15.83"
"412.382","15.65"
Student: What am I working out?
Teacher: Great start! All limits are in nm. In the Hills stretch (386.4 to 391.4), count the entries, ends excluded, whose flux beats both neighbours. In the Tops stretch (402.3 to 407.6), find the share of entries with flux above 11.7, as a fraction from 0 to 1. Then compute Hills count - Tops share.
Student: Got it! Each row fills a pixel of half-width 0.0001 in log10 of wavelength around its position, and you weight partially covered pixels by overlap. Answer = 3.0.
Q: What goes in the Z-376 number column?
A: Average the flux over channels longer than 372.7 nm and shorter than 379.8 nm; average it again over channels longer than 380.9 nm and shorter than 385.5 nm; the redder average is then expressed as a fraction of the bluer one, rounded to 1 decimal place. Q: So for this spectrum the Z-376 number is 1.0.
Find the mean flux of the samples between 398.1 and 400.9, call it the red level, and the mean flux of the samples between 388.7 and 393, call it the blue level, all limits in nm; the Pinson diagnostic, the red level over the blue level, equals 1.3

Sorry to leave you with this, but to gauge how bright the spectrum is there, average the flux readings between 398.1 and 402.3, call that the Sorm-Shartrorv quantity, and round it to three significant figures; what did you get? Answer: 14.9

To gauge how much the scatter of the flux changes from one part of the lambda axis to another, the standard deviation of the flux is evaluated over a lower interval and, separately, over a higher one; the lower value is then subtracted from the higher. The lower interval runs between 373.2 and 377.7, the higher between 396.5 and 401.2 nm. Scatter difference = 1.3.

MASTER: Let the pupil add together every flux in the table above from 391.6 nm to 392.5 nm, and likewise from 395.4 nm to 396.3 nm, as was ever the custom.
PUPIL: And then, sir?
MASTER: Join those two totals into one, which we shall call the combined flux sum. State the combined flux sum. 117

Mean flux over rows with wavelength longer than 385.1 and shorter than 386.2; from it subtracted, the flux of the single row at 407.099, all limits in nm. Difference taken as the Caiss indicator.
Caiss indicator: -3.0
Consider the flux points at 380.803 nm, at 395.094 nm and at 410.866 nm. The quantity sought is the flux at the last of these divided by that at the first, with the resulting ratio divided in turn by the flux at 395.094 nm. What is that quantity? 0.084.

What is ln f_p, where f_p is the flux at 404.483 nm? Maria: 2.57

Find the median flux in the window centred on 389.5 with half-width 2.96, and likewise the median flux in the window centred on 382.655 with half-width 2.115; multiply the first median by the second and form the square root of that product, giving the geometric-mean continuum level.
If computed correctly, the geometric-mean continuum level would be 10.7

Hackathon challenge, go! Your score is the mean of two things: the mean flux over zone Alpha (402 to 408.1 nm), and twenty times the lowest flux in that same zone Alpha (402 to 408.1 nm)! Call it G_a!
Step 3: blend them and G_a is 136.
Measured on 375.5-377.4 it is 85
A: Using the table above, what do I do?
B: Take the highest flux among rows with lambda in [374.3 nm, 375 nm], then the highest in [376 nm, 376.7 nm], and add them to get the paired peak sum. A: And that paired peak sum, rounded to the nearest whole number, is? 20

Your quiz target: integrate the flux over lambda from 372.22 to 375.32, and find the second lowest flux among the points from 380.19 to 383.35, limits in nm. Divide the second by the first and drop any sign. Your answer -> 0.300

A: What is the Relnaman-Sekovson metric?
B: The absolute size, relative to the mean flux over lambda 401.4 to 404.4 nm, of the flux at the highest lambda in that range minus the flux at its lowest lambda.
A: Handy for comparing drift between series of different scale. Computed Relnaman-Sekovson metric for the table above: 0.07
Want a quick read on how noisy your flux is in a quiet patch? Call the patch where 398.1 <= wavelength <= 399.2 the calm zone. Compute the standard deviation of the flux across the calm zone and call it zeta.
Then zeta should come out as 0.5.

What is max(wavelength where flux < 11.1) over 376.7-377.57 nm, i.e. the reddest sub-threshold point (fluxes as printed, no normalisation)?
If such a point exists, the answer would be 377.138 nm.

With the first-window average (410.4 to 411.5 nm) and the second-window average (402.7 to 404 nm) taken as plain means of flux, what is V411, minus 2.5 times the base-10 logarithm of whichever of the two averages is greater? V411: -2.97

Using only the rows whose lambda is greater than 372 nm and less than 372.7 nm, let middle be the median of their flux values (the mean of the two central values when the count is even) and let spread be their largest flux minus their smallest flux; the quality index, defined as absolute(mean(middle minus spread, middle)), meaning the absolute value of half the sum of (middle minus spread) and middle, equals 7.0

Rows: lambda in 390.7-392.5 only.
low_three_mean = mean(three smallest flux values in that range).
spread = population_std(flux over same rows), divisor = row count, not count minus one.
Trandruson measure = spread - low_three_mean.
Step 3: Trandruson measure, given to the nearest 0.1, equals -9.7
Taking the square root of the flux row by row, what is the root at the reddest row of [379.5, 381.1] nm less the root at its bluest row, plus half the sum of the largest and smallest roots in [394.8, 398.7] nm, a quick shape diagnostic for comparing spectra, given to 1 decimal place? 3.3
